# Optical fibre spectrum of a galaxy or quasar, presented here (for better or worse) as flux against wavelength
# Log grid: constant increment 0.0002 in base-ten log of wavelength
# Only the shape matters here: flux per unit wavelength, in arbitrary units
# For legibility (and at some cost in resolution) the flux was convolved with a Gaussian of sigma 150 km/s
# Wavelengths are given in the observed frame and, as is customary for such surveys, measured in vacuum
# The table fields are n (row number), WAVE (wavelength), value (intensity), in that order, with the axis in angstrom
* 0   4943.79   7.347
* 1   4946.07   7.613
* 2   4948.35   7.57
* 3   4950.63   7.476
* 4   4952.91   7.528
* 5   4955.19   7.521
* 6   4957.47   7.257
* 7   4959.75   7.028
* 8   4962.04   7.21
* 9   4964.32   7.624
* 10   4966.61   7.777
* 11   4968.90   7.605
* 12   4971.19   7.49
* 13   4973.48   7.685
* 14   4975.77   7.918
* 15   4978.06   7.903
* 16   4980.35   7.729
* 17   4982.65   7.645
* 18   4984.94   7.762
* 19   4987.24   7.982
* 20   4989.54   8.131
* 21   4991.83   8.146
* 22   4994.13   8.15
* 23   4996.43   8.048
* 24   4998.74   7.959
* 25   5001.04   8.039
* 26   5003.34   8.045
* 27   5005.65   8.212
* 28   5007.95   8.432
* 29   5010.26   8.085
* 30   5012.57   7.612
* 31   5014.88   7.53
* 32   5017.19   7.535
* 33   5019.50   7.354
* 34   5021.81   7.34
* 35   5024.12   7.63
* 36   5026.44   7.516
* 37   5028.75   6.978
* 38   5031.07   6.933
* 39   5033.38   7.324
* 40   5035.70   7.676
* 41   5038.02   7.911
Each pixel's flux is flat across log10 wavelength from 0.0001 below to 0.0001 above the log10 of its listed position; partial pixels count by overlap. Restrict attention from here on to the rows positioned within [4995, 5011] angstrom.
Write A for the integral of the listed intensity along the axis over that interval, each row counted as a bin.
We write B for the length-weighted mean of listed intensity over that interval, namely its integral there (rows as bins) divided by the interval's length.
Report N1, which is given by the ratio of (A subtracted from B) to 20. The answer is -6.09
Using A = 130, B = 8.12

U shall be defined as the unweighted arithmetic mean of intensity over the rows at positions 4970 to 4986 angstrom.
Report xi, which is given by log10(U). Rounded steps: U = 7.73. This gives 0.888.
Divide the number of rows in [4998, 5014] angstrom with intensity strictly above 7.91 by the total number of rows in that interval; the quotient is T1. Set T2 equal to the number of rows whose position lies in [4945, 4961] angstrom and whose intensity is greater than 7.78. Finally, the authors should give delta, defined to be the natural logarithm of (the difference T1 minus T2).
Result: -0.15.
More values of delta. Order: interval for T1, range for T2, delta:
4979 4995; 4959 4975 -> -0.56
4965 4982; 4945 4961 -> -1.95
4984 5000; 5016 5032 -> -0.15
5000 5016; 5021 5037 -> -0.34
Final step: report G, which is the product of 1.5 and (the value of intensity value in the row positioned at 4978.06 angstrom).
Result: 11.9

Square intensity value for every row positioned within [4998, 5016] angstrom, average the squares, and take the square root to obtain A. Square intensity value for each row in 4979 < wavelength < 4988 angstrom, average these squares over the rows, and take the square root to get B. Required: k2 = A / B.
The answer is 1.027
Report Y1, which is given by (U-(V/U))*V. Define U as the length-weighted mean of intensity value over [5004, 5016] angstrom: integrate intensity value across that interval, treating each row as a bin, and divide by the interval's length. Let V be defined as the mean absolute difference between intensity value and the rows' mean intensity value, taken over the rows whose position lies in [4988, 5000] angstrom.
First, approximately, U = 8.0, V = 0.067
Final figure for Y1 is 0.5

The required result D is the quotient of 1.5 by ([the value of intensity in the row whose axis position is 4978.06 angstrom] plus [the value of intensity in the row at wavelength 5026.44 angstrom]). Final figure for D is 0.097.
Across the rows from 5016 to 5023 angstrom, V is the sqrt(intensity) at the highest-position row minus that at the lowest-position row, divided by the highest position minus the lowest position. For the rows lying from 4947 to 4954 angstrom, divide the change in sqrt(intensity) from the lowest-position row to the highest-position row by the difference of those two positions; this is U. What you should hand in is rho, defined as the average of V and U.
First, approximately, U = -0.002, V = -0.008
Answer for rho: -0.005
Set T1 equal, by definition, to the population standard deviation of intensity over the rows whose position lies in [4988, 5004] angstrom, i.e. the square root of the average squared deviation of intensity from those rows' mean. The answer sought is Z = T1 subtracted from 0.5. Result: 0.43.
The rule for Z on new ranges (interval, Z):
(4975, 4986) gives 0.40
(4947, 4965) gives 0.30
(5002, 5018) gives 0.17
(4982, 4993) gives 0.30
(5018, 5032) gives 0.24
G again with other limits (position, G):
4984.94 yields 11.6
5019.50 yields 11.0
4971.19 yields 11.2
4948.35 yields 11.4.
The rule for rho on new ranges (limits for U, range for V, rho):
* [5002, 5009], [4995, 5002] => 0.007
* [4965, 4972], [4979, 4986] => -0.005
